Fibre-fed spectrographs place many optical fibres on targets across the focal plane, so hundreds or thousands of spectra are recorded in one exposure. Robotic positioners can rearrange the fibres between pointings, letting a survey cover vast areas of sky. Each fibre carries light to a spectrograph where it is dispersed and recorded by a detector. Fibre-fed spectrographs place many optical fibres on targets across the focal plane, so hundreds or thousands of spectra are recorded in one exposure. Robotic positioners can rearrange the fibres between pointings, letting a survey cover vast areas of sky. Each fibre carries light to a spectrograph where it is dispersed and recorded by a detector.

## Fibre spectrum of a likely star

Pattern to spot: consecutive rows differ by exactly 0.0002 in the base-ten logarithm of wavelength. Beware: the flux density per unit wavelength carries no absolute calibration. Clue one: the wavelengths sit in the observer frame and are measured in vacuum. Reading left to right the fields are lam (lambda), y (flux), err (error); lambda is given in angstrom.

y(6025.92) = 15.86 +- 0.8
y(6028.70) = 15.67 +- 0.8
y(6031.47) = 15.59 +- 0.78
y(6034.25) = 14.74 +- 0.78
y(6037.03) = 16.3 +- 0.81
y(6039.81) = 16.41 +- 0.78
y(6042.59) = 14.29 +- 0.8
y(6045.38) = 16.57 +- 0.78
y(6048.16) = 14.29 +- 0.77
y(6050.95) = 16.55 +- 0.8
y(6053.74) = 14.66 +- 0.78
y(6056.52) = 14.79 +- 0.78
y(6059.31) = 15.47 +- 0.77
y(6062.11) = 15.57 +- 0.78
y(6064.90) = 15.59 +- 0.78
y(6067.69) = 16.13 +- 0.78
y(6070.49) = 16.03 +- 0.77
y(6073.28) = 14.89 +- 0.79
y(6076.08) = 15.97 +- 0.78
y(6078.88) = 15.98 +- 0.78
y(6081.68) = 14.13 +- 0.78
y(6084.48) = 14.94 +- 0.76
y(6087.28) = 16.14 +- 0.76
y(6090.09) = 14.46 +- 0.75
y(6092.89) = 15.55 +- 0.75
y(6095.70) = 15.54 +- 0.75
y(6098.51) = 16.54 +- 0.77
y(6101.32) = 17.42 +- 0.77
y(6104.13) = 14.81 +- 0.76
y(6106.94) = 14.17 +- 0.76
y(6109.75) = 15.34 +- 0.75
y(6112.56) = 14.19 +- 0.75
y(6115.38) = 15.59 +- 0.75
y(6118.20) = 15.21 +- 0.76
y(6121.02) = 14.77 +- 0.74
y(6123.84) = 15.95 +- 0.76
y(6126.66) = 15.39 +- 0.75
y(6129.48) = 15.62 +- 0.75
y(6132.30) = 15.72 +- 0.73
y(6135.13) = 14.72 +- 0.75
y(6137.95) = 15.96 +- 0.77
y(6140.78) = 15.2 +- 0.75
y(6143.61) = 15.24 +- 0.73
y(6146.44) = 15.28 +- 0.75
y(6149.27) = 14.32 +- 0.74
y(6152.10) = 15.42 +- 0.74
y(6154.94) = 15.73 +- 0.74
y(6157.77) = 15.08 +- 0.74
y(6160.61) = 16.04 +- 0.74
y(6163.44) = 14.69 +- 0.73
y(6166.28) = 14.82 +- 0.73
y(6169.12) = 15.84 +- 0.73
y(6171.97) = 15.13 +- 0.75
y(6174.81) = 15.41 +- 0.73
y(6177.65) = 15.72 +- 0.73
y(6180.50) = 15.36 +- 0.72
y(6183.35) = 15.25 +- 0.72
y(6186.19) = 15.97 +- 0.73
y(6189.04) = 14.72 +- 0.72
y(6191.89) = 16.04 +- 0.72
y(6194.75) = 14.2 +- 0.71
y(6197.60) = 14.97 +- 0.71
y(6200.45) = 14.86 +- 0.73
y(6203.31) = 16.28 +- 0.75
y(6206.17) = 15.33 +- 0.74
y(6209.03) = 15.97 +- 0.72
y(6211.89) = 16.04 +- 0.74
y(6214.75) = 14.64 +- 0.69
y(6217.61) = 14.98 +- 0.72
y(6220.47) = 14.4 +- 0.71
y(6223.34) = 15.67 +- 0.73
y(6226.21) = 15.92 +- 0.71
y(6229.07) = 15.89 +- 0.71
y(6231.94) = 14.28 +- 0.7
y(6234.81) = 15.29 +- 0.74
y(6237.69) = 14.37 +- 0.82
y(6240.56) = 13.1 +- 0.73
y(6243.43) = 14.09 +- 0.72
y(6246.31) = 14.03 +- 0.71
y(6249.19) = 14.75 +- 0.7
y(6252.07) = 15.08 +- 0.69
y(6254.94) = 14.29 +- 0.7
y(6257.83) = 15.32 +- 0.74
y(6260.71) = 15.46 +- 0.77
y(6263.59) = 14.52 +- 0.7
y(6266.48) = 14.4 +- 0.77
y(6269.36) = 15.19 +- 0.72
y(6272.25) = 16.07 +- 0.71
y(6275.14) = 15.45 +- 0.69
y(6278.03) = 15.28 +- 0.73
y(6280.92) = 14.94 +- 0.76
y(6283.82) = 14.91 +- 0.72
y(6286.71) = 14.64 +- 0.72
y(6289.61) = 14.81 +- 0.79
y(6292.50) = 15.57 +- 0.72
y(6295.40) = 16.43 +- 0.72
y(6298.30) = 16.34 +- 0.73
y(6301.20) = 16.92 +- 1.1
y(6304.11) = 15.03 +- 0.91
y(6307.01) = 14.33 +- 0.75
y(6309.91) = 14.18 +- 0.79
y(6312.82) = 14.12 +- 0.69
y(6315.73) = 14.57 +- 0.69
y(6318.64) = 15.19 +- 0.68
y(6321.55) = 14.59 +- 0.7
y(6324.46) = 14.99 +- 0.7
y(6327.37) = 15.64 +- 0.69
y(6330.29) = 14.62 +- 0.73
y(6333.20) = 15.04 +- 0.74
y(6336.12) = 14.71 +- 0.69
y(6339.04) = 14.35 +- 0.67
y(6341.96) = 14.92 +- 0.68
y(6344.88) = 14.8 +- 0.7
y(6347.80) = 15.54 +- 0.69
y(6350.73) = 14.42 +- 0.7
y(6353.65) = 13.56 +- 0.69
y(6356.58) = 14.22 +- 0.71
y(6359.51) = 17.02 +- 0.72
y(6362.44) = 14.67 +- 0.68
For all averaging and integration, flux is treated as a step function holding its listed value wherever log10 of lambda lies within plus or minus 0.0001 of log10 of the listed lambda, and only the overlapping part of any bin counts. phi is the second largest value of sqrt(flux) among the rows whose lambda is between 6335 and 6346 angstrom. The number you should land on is 3.85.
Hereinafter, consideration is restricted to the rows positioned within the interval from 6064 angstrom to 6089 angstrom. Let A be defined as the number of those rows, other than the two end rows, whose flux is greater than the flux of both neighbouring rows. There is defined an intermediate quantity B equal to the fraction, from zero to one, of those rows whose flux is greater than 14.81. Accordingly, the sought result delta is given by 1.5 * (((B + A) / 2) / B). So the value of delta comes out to 2.4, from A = 2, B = 0.89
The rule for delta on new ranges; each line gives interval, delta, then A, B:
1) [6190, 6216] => 3.6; 3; 0.78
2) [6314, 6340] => 5.8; 3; 0.44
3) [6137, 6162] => 2.4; 2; 0.89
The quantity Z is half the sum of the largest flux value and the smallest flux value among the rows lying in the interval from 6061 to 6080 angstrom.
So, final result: 15.51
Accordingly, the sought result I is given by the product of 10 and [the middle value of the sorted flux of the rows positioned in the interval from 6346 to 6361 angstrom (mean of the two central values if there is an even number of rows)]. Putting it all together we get 144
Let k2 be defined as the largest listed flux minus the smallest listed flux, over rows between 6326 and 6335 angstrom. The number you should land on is 1.0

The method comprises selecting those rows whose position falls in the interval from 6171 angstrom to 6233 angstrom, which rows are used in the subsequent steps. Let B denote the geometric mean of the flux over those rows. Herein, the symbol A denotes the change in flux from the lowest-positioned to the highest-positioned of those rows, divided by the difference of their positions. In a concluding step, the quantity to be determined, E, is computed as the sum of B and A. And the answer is 15.3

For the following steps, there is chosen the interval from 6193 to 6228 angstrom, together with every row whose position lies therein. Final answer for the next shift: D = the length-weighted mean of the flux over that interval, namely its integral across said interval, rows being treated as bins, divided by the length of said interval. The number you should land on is 15.3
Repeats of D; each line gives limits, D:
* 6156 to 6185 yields 15.3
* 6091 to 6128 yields 15.4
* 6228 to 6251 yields 14.5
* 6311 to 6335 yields 14.8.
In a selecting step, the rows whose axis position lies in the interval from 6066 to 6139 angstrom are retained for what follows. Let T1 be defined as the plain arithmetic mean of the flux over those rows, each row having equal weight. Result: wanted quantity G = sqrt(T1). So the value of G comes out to 3.93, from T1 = 15.4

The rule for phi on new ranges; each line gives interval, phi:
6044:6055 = 4.07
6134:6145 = 3.90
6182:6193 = 4.00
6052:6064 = 3.93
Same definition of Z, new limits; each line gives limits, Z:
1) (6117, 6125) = 15.36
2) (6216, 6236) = 15.10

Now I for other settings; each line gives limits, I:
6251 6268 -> 148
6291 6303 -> 164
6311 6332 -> 146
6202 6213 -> 160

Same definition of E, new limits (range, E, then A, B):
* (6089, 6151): 15.3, -0.0024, 15.3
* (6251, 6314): 15.1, -0.0158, 15.1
